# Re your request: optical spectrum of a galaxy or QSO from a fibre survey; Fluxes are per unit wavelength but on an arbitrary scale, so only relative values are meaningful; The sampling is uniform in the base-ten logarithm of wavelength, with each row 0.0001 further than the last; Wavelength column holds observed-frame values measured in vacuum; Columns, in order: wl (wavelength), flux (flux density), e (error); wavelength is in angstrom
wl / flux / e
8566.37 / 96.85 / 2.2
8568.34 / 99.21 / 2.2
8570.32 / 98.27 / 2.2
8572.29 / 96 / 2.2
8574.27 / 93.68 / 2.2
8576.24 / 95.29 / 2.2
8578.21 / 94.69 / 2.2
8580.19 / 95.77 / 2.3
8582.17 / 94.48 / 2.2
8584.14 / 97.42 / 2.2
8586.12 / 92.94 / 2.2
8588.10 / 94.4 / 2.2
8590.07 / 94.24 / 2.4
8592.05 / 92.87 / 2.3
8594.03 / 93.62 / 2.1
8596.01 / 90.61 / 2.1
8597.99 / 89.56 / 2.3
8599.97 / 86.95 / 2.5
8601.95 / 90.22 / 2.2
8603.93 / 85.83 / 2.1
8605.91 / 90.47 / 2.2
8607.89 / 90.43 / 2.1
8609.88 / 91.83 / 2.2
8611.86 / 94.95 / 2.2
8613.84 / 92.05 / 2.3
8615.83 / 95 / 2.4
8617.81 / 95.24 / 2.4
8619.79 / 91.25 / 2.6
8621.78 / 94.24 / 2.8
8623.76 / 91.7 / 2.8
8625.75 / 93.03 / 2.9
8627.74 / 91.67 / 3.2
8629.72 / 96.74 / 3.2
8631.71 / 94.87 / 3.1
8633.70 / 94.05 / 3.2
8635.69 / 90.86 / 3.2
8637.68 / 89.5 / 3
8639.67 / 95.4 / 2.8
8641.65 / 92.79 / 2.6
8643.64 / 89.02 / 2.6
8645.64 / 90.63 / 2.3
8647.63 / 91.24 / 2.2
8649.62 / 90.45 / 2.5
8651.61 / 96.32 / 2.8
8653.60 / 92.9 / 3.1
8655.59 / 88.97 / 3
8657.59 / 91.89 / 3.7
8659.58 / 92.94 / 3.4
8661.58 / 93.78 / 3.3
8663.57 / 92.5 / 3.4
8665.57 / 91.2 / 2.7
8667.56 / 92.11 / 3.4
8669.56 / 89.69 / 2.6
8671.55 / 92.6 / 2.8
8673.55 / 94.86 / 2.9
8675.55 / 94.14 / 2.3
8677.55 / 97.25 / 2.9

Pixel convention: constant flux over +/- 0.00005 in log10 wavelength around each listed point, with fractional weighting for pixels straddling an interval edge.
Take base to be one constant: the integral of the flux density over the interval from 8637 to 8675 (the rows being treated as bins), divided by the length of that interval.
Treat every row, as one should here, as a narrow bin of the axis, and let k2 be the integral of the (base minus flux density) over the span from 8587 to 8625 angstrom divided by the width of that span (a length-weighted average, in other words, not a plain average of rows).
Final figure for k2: 0.2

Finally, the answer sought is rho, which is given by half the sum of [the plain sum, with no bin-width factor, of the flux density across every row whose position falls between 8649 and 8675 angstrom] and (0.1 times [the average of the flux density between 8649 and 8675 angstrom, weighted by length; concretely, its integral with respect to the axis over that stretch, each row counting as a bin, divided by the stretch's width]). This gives 605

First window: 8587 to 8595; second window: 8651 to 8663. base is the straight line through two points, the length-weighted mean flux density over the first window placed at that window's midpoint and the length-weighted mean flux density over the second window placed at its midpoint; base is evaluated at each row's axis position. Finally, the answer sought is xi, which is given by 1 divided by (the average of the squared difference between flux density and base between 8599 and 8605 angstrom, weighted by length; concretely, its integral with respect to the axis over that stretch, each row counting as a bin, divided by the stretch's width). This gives 0.03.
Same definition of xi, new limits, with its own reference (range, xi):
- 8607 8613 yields 0.21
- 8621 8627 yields 0.86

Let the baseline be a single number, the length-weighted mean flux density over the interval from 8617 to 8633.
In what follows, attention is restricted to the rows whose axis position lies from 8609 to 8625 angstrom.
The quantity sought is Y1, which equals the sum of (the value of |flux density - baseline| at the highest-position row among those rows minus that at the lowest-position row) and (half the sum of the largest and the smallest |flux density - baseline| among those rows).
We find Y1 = 2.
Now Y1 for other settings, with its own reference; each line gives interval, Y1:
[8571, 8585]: 3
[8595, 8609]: 6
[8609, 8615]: 1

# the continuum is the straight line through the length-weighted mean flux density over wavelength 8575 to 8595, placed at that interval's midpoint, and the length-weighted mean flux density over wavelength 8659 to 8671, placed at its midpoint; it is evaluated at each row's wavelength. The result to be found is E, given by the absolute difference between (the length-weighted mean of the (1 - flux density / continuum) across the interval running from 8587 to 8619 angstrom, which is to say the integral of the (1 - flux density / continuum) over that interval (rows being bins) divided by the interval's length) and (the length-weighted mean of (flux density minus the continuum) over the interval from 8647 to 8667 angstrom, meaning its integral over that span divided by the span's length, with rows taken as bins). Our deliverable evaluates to 0.1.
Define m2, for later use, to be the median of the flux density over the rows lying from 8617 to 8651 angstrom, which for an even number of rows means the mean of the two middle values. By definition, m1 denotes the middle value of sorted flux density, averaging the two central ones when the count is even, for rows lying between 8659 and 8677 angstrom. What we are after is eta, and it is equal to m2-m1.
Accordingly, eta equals -0.9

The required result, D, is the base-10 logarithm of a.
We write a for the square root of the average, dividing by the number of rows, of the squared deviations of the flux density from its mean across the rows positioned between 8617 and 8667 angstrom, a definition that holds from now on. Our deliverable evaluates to 0.33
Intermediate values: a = 2.1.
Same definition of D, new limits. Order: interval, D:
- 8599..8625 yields 0.45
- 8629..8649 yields 0.40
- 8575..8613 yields 0.47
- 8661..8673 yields 0.11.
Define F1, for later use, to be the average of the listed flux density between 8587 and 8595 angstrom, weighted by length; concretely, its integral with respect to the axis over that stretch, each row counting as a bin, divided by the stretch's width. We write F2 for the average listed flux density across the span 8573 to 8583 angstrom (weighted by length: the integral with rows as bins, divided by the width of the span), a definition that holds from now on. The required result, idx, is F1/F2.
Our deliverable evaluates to 0.99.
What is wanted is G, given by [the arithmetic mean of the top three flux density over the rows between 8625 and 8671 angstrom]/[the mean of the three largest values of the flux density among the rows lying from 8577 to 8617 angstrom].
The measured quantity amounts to 1.00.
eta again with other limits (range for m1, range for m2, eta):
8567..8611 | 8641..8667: -1.8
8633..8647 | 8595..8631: 0.8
